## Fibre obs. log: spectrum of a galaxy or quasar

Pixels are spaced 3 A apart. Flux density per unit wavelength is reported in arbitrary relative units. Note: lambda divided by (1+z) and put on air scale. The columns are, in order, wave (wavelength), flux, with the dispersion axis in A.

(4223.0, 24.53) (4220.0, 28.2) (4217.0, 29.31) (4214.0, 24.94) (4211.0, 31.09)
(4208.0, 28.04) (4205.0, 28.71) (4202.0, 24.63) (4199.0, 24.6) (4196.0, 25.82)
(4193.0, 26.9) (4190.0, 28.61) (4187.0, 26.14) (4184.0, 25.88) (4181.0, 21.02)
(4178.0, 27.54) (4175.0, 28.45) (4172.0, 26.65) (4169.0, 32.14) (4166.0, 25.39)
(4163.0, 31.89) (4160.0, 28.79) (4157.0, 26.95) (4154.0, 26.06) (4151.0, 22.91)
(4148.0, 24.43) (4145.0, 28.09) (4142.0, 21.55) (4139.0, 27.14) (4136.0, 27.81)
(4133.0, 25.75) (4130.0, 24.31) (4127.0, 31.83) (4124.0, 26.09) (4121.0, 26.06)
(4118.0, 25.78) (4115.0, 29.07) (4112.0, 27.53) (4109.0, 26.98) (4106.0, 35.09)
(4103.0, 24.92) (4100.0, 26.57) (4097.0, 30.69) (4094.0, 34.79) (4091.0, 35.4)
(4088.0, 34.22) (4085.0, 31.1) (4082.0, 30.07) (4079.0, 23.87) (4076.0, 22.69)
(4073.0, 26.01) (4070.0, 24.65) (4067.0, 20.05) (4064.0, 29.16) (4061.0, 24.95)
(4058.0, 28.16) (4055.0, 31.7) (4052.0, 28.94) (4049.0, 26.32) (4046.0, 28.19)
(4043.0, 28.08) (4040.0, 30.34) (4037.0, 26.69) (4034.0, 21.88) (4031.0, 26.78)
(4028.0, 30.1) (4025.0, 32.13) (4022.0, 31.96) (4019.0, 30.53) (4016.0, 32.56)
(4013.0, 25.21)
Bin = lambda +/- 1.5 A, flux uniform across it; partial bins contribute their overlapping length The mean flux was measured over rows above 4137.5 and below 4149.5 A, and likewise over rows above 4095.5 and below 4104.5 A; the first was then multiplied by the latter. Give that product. 693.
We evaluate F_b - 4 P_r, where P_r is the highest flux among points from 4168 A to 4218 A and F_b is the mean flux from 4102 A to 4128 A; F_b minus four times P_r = -100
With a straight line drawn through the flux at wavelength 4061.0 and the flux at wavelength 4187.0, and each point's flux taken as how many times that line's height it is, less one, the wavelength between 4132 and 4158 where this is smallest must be 4142.0 A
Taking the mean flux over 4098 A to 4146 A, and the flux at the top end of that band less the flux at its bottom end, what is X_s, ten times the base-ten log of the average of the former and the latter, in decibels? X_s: 11.6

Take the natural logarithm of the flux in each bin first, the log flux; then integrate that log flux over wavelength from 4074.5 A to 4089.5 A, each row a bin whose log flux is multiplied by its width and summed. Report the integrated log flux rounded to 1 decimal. 50.0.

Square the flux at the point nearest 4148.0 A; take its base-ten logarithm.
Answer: 2.78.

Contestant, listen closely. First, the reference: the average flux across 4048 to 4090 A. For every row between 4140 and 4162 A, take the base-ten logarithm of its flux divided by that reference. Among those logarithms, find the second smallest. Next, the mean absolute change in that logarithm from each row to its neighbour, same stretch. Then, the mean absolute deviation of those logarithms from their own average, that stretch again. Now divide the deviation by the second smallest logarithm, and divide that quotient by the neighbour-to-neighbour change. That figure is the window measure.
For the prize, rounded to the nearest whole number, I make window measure -10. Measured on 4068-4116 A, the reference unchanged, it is -19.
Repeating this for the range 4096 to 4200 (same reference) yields -6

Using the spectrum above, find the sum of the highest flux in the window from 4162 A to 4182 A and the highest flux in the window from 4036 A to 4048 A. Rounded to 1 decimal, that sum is 62.5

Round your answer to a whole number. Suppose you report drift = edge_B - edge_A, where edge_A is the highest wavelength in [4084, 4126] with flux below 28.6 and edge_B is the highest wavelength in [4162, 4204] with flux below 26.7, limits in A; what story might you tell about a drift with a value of 78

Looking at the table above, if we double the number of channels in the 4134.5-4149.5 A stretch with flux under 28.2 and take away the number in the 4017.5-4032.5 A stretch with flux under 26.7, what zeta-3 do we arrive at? 10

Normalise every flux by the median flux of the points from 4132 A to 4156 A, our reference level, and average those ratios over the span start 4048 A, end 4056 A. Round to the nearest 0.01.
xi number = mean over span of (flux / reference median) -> 1.12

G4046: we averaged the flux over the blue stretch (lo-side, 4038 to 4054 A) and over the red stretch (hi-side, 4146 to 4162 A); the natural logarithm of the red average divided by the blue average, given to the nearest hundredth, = -0.09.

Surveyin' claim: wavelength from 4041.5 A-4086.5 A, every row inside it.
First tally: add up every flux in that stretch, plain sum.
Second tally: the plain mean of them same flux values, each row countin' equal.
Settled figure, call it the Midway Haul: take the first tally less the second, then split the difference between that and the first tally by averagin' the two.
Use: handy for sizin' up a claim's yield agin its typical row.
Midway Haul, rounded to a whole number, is 390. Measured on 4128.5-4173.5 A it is 387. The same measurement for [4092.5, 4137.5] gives 409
